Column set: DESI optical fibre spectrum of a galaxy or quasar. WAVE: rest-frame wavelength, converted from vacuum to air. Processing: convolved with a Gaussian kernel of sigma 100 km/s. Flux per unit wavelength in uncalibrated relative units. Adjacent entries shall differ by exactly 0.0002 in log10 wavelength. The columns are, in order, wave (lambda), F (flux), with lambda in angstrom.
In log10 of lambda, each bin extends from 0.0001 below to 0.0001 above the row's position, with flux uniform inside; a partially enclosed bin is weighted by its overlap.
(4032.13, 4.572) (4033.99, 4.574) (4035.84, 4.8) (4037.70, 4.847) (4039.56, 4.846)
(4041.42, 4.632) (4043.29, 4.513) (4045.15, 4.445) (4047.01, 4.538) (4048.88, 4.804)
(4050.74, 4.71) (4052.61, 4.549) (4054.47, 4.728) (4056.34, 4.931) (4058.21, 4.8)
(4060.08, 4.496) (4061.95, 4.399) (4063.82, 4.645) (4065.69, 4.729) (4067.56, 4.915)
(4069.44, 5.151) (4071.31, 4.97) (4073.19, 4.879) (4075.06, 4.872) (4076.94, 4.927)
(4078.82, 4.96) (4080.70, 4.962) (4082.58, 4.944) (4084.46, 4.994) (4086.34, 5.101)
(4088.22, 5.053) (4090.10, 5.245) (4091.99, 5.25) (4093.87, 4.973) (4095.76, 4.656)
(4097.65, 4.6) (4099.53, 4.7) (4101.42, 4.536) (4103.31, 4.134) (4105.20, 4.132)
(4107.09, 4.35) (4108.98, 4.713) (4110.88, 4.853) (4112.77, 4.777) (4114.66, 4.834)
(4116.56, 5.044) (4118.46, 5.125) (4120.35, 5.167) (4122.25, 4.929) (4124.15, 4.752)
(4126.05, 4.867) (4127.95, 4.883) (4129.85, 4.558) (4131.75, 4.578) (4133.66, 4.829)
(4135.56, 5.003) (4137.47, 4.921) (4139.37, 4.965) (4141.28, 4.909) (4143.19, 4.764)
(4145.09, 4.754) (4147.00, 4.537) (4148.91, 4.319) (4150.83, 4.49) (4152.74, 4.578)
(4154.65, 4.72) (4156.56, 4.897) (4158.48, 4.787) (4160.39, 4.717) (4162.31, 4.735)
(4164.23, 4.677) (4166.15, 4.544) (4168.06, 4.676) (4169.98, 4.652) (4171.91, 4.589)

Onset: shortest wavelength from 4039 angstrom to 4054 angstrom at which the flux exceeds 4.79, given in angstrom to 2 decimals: 4039.56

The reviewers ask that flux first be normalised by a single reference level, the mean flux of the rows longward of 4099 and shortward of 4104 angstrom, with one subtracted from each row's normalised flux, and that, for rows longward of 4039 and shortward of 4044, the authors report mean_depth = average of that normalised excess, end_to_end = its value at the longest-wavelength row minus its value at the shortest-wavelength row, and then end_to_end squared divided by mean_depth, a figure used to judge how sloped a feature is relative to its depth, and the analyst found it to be 0.12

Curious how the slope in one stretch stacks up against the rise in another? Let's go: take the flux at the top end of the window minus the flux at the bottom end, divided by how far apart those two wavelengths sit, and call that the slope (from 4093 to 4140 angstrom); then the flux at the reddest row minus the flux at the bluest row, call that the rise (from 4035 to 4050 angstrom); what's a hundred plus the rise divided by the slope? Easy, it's 77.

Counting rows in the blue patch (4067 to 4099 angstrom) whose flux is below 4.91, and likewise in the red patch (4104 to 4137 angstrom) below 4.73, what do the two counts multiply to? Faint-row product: 20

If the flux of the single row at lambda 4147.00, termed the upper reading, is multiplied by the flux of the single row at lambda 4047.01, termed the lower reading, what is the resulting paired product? 20.6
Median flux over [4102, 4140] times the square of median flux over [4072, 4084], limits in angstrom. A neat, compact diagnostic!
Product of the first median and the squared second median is 118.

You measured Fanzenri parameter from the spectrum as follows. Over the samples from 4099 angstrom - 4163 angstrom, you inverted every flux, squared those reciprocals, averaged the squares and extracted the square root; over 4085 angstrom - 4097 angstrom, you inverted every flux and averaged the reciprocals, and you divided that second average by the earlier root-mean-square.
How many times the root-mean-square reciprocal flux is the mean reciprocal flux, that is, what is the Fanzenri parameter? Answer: 0.94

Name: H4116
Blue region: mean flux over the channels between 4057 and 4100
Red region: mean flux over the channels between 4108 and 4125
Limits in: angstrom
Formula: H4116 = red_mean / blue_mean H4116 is 1.01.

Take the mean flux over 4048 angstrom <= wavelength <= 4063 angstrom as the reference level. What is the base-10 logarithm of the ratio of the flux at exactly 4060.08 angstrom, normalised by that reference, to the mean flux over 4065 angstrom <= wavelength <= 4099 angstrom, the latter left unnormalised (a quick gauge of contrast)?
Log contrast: -0.712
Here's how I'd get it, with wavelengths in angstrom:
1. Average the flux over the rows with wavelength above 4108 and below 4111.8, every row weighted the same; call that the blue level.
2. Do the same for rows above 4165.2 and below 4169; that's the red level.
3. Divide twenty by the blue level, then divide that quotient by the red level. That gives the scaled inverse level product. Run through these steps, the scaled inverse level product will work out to 0.91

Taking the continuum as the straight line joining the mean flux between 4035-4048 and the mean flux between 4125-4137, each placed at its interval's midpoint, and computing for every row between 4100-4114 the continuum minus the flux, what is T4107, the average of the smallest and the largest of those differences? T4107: 0.26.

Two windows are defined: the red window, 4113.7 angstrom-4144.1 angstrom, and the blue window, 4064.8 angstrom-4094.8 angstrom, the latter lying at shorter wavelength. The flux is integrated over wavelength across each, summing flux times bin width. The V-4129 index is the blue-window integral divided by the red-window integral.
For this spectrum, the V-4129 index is 1.01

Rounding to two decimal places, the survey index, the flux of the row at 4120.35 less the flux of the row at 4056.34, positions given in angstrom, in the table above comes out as 0.24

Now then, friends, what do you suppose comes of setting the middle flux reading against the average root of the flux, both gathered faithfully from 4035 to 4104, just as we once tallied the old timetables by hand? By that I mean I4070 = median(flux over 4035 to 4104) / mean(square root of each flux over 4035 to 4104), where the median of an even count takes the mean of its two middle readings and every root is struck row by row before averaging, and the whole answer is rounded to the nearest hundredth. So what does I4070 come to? 2.20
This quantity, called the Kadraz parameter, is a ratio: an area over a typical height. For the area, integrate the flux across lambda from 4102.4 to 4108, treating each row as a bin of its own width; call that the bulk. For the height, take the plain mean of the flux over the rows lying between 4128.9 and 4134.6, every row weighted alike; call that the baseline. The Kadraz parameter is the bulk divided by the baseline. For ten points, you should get 5.1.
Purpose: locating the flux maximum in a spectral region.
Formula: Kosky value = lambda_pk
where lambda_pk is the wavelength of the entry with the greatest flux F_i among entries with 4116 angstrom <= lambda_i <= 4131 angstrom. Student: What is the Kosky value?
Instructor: 4120.35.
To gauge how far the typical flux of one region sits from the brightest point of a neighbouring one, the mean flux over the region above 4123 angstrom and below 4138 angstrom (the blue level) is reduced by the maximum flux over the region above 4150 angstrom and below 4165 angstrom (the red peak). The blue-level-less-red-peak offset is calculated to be -0.10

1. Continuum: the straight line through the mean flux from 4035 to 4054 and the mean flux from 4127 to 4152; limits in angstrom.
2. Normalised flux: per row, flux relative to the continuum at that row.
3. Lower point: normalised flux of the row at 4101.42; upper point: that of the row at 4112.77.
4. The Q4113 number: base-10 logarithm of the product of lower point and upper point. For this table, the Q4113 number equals -0.01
